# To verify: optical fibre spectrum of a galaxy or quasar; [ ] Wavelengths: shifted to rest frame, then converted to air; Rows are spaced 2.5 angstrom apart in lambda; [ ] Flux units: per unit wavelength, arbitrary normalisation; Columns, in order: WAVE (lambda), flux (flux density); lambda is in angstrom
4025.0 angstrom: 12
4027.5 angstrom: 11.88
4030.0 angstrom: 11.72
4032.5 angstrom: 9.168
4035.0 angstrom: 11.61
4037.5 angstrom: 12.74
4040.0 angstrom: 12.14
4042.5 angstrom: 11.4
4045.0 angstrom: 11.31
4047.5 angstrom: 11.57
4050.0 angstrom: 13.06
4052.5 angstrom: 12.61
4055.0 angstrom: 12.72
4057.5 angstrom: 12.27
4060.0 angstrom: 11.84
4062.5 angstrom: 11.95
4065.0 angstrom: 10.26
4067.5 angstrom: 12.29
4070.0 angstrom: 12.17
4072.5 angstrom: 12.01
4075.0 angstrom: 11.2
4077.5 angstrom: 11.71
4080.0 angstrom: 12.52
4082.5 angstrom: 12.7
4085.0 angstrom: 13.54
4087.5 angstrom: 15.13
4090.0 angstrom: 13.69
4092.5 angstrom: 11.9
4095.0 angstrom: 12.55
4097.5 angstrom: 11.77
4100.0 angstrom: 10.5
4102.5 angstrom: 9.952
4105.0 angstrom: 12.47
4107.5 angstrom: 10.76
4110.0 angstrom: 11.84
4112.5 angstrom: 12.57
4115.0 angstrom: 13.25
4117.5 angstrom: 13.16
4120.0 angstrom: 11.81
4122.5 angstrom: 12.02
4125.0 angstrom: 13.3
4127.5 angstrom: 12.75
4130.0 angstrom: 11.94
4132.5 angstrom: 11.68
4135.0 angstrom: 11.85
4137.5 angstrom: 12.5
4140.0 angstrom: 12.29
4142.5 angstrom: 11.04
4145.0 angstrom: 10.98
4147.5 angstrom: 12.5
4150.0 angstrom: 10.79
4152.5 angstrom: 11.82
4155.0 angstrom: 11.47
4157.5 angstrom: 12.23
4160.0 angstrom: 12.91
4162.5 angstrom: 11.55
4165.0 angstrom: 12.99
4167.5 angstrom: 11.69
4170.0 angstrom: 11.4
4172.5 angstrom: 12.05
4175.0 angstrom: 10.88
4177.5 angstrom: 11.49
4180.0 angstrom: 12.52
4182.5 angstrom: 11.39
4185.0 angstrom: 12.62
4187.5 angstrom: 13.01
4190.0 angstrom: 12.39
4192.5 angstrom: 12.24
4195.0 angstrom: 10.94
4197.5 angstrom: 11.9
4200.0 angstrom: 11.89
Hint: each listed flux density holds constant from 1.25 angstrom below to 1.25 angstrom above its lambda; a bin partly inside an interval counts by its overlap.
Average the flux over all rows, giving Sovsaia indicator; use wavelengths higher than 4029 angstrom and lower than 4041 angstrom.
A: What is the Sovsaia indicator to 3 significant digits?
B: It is 11.5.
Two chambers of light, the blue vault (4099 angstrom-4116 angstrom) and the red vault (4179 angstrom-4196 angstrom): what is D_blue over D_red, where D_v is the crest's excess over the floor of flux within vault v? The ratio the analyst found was 1.59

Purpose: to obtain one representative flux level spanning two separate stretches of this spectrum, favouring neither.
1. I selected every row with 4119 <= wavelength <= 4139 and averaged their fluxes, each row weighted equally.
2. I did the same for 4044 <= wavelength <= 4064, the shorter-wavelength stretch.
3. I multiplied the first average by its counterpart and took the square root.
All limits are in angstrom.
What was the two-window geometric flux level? 12.2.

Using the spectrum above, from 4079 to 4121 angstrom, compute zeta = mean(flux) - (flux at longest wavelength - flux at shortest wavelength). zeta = 13.1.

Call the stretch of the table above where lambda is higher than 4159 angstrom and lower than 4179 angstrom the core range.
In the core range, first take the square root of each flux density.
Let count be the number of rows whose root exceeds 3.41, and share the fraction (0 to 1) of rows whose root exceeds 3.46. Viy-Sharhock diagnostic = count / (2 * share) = 5.3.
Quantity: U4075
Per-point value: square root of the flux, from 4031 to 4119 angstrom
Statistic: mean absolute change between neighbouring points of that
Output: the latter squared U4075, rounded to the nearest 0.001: 0.017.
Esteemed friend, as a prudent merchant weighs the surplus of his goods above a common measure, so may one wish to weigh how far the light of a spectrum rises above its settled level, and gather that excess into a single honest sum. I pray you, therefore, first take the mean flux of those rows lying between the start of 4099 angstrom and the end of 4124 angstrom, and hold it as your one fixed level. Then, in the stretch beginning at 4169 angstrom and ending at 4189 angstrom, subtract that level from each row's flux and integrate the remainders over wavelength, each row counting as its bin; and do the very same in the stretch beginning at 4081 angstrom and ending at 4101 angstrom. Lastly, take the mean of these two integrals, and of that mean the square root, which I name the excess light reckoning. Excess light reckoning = 3.1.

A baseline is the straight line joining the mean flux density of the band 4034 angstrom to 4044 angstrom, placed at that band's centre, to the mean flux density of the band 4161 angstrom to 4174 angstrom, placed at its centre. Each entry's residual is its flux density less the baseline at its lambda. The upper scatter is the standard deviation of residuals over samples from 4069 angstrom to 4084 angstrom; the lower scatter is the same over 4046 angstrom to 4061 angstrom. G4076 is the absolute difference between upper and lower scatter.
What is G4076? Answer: 0.01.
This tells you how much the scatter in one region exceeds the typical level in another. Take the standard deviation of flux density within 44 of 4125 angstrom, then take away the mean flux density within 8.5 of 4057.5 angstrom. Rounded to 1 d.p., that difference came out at -11.1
